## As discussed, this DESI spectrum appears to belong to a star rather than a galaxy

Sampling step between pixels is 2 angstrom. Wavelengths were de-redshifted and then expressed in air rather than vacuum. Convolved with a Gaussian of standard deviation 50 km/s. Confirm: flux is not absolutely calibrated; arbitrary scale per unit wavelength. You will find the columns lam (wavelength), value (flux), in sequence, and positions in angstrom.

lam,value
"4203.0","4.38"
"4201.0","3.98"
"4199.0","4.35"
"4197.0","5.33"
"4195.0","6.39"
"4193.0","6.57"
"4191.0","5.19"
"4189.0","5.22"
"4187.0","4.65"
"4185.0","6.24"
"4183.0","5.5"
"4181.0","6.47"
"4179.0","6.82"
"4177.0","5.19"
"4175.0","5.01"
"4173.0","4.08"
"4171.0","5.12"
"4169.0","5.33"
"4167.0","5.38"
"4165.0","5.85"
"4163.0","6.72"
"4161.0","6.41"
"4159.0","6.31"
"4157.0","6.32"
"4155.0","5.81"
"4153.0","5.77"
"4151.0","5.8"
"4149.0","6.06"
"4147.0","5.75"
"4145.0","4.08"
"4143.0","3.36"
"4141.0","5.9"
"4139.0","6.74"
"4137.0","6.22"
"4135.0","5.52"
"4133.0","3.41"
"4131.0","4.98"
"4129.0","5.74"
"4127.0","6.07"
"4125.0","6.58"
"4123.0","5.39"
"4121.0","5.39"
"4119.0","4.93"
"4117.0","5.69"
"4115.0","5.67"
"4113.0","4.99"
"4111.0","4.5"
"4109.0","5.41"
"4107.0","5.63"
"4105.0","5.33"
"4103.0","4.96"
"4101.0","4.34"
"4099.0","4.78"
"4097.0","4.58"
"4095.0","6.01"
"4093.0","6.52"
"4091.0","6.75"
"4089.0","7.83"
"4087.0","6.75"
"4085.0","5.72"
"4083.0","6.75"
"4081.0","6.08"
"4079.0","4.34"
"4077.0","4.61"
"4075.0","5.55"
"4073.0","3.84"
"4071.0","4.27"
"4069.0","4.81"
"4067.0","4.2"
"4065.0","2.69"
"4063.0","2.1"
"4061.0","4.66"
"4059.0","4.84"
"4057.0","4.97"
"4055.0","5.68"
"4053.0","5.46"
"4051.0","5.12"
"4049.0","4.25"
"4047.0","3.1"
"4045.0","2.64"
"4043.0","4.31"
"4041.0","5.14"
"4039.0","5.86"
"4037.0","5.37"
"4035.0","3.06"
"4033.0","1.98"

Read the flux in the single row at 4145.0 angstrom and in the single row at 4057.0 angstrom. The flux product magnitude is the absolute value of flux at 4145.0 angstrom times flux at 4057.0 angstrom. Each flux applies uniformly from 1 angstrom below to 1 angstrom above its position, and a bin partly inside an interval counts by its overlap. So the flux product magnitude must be 20.3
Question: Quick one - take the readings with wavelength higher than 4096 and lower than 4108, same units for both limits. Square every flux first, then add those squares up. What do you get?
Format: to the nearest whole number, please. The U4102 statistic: 147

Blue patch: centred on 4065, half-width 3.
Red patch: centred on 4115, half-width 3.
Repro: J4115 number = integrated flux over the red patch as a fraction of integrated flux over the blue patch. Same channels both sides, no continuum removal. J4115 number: 1.8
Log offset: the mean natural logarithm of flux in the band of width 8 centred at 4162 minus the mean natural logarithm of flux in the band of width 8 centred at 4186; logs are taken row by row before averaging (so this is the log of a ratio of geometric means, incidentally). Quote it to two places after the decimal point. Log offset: 0.16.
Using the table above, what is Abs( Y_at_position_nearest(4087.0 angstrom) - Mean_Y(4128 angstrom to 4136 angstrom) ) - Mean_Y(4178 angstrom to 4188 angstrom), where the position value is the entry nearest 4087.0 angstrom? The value -4.10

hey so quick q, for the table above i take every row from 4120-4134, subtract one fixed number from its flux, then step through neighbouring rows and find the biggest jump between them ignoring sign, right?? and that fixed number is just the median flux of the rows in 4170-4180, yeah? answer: 1.57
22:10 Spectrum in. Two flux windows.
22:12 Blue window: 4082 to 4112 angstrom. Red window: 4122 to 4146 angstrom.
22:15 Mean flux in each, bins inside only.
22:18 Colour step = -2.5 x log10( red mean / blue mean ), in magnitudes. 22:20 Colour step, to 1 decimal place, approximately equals 0.1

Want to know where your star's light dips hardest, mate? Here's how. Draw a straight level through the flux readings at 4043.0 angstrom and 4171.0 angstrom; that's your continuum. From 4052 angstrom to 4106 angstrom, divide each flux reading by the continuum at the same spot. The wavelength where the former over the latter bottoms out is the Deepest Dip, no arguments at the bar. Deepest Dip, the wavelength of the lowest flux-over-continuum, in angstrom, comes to 4063.0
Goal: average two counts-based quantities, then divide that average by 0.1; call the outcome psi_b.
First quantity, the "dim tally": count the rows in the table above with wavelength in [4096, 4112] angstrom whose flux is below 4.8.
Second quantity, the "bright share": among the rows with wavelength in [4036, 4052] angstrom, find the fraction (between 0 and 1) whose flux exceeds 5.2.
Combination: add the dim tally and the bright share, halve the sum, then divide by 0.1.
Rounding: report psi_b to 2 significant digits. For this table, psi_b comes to 21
